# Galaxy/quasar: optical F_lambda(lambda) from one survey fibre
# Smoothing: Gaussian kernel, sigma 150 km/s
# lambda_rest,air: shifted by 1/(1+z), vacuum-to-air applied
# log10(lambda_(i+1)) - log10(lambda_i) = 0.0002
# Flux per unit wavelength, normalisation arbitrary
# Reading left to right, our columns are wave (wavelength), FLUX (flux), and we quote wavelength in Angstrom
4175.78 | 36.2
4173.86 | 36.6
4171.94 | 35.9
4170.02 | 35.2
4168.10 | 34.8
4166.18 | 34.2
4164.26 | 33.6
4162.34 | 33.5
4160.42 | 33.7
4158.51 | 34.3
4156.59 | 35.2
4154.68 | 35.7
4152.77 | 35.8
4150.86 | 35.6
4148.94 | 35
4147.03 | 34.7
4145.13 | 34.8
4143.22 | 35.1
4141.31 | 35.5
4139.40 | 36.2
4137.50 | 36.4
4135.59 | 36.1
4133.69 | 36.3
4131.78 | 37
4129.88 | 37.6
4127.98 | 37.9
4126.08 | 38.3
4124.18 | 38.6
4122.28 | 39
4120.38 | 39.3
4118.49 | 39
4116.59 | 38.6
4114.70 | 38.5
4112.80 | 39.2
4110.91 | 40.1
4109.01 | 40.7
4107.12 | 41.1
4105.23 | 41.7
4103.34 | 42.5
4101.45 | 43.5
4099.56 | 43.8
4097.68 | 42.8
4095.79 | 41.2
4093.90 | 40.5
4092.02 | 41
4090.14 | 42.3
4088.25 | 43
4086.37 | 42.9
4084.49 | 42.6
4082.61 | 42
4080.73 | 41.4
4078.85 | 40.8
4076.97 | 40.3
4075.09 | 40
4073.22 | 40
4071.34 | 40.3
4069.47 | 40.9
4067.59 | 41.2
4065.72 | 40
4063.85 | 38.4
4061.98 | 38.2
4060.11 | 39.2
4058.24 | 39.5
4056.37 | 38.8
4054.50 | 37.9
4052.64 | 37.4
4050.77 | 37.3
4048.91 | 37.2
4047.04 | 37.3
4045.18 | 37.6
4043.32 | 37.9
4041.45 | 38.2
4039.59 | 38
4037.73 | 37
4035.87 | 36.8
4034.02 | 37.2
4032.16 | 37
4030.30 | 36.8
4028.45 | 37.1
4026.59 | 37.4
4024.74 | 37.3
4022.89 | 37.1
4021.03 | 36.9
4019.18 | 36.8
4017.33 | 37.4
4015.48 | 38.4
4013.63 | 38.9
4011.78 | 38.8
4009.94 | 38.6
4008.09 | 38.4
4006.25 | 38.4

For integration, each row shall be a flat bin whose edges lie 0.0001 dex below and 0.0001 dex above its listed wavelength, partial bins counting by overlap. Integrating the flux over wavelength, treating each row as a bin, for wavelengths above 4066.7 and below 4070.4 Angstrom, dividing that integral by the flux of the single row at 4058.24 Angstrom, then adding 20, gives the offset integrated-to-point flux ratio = 24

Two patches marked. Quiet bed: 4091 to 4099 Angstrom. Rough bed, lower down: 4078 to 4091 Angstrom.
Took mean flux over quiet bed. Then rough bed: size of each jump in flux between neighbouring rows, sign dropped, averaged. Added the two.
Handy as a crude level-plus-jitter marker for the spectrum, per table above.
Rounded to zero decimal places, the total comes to 42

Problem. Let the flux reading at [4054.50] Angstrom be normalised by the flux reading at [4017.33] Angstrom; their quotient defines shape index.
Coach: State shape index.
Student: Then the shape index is 1.01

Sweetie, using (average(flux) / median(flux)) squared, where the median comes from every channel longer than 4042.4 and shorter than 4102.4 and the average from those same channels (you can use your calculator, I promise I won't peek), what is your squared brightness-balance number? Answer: 1.00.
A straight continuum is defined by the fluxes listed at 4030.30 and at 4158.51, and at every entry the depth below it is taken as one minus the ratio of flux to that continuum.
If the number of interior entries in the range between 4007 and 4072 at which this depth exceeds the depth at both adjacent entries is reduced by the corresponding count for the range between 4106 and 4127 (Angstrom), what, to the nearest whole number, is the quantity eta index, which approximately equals 4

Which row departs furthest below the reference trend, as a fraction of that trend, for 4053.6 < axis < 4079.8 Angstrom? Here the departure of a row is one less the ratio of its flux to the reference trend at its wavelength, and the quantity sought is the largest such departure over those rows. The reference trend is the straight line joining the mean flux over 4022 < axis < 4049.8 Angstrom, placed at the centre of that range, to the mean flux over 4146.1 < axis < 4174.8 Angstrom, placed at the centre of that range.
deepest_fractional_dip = -0.03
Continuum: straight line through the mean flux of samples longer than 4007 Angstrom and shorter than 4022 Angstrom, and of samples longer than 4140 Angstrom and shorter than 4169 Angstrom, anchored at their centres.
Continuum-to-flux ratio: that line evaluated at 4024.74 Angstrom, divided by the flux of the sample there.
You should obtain 1.01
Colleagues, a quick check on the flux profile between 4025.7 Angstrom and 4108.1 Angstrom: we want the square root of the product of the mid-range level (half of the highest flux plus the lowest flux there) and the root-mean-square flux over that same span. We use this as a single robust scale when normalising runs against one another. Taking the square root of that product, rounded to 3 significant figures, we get 40.0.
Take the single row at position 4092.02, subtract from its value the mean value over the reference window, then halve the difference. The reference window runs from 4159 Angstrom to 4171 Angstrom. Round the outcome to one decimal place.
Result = 3.4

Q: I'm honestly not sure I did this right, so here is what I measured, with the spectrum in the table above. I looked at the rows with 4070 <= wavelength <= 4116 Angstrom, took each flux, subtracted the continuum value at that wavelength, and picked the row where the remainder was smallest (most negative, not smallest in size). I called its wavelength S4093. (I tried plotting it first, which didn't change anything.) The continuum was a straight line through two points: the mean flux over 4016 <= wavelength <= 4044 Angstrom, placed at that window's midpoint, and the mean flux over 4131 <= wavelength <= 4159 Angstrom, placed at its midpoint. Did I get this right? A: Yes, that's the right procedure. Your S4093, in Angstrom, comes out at 4114.70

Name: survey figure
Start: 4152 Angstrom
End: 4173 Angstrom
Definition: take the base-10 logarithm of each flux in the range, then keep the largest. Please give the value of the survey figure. 1.56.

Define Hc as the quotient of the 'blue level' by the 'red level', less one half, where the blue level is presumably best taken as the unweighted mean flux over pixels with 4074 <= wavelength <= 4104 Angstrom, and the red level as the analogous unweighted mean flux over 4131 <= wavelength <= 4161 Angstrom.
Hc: 0.68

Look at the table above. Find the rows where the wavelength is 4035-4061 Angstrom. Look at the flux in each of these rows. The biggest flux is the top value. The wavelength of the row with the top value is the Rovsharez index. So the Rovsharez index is 4058.24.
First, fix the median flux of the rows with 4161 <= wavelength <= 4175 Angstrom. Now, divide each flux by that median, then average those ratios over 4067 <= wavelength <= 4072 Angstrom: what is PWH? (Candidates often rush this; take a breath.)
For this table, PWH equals 1.17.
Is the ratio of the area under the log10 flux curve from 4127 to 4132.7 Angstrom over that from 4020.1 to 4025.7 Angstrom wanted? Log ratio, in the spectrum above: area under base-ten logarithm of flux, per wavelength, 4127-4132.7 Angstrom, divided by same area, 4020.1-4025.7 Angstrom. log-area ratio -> 1.0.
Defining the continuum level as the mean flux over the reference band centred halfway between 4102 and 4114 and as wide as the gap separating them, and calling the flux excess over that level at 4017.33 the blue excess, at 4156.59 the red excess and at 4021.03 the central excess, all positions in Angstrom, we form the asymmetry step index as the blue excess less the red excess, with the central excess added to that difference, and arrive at -1.8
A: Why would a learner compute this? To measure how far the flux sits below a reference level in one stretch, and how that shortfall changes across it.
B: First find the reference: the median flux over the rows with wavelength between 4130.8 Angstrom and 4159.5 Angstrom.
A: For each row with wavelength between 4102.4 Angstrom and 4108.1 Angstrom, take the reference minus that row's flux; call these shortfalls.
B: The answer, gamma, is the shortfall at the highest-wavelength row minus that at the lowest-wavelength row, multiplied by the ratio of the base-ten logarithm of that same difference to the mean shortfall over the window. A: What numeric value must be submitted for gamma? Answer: -0.033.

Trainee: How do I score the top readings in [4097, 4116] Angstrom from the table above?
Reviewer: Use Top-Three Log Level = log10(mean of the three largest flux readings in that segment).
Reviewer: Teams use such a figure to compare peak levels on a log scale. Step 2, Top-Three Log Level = 1.64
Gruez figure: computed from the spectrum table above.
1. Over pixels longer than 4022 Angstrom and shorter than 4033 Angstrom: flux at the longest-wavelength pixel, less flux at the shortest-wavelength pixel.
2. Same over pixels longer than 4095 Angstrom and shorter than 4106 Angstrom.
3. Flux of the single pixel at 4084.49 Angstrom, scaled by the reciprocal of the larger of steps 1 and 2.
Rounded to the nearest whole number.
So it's 85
